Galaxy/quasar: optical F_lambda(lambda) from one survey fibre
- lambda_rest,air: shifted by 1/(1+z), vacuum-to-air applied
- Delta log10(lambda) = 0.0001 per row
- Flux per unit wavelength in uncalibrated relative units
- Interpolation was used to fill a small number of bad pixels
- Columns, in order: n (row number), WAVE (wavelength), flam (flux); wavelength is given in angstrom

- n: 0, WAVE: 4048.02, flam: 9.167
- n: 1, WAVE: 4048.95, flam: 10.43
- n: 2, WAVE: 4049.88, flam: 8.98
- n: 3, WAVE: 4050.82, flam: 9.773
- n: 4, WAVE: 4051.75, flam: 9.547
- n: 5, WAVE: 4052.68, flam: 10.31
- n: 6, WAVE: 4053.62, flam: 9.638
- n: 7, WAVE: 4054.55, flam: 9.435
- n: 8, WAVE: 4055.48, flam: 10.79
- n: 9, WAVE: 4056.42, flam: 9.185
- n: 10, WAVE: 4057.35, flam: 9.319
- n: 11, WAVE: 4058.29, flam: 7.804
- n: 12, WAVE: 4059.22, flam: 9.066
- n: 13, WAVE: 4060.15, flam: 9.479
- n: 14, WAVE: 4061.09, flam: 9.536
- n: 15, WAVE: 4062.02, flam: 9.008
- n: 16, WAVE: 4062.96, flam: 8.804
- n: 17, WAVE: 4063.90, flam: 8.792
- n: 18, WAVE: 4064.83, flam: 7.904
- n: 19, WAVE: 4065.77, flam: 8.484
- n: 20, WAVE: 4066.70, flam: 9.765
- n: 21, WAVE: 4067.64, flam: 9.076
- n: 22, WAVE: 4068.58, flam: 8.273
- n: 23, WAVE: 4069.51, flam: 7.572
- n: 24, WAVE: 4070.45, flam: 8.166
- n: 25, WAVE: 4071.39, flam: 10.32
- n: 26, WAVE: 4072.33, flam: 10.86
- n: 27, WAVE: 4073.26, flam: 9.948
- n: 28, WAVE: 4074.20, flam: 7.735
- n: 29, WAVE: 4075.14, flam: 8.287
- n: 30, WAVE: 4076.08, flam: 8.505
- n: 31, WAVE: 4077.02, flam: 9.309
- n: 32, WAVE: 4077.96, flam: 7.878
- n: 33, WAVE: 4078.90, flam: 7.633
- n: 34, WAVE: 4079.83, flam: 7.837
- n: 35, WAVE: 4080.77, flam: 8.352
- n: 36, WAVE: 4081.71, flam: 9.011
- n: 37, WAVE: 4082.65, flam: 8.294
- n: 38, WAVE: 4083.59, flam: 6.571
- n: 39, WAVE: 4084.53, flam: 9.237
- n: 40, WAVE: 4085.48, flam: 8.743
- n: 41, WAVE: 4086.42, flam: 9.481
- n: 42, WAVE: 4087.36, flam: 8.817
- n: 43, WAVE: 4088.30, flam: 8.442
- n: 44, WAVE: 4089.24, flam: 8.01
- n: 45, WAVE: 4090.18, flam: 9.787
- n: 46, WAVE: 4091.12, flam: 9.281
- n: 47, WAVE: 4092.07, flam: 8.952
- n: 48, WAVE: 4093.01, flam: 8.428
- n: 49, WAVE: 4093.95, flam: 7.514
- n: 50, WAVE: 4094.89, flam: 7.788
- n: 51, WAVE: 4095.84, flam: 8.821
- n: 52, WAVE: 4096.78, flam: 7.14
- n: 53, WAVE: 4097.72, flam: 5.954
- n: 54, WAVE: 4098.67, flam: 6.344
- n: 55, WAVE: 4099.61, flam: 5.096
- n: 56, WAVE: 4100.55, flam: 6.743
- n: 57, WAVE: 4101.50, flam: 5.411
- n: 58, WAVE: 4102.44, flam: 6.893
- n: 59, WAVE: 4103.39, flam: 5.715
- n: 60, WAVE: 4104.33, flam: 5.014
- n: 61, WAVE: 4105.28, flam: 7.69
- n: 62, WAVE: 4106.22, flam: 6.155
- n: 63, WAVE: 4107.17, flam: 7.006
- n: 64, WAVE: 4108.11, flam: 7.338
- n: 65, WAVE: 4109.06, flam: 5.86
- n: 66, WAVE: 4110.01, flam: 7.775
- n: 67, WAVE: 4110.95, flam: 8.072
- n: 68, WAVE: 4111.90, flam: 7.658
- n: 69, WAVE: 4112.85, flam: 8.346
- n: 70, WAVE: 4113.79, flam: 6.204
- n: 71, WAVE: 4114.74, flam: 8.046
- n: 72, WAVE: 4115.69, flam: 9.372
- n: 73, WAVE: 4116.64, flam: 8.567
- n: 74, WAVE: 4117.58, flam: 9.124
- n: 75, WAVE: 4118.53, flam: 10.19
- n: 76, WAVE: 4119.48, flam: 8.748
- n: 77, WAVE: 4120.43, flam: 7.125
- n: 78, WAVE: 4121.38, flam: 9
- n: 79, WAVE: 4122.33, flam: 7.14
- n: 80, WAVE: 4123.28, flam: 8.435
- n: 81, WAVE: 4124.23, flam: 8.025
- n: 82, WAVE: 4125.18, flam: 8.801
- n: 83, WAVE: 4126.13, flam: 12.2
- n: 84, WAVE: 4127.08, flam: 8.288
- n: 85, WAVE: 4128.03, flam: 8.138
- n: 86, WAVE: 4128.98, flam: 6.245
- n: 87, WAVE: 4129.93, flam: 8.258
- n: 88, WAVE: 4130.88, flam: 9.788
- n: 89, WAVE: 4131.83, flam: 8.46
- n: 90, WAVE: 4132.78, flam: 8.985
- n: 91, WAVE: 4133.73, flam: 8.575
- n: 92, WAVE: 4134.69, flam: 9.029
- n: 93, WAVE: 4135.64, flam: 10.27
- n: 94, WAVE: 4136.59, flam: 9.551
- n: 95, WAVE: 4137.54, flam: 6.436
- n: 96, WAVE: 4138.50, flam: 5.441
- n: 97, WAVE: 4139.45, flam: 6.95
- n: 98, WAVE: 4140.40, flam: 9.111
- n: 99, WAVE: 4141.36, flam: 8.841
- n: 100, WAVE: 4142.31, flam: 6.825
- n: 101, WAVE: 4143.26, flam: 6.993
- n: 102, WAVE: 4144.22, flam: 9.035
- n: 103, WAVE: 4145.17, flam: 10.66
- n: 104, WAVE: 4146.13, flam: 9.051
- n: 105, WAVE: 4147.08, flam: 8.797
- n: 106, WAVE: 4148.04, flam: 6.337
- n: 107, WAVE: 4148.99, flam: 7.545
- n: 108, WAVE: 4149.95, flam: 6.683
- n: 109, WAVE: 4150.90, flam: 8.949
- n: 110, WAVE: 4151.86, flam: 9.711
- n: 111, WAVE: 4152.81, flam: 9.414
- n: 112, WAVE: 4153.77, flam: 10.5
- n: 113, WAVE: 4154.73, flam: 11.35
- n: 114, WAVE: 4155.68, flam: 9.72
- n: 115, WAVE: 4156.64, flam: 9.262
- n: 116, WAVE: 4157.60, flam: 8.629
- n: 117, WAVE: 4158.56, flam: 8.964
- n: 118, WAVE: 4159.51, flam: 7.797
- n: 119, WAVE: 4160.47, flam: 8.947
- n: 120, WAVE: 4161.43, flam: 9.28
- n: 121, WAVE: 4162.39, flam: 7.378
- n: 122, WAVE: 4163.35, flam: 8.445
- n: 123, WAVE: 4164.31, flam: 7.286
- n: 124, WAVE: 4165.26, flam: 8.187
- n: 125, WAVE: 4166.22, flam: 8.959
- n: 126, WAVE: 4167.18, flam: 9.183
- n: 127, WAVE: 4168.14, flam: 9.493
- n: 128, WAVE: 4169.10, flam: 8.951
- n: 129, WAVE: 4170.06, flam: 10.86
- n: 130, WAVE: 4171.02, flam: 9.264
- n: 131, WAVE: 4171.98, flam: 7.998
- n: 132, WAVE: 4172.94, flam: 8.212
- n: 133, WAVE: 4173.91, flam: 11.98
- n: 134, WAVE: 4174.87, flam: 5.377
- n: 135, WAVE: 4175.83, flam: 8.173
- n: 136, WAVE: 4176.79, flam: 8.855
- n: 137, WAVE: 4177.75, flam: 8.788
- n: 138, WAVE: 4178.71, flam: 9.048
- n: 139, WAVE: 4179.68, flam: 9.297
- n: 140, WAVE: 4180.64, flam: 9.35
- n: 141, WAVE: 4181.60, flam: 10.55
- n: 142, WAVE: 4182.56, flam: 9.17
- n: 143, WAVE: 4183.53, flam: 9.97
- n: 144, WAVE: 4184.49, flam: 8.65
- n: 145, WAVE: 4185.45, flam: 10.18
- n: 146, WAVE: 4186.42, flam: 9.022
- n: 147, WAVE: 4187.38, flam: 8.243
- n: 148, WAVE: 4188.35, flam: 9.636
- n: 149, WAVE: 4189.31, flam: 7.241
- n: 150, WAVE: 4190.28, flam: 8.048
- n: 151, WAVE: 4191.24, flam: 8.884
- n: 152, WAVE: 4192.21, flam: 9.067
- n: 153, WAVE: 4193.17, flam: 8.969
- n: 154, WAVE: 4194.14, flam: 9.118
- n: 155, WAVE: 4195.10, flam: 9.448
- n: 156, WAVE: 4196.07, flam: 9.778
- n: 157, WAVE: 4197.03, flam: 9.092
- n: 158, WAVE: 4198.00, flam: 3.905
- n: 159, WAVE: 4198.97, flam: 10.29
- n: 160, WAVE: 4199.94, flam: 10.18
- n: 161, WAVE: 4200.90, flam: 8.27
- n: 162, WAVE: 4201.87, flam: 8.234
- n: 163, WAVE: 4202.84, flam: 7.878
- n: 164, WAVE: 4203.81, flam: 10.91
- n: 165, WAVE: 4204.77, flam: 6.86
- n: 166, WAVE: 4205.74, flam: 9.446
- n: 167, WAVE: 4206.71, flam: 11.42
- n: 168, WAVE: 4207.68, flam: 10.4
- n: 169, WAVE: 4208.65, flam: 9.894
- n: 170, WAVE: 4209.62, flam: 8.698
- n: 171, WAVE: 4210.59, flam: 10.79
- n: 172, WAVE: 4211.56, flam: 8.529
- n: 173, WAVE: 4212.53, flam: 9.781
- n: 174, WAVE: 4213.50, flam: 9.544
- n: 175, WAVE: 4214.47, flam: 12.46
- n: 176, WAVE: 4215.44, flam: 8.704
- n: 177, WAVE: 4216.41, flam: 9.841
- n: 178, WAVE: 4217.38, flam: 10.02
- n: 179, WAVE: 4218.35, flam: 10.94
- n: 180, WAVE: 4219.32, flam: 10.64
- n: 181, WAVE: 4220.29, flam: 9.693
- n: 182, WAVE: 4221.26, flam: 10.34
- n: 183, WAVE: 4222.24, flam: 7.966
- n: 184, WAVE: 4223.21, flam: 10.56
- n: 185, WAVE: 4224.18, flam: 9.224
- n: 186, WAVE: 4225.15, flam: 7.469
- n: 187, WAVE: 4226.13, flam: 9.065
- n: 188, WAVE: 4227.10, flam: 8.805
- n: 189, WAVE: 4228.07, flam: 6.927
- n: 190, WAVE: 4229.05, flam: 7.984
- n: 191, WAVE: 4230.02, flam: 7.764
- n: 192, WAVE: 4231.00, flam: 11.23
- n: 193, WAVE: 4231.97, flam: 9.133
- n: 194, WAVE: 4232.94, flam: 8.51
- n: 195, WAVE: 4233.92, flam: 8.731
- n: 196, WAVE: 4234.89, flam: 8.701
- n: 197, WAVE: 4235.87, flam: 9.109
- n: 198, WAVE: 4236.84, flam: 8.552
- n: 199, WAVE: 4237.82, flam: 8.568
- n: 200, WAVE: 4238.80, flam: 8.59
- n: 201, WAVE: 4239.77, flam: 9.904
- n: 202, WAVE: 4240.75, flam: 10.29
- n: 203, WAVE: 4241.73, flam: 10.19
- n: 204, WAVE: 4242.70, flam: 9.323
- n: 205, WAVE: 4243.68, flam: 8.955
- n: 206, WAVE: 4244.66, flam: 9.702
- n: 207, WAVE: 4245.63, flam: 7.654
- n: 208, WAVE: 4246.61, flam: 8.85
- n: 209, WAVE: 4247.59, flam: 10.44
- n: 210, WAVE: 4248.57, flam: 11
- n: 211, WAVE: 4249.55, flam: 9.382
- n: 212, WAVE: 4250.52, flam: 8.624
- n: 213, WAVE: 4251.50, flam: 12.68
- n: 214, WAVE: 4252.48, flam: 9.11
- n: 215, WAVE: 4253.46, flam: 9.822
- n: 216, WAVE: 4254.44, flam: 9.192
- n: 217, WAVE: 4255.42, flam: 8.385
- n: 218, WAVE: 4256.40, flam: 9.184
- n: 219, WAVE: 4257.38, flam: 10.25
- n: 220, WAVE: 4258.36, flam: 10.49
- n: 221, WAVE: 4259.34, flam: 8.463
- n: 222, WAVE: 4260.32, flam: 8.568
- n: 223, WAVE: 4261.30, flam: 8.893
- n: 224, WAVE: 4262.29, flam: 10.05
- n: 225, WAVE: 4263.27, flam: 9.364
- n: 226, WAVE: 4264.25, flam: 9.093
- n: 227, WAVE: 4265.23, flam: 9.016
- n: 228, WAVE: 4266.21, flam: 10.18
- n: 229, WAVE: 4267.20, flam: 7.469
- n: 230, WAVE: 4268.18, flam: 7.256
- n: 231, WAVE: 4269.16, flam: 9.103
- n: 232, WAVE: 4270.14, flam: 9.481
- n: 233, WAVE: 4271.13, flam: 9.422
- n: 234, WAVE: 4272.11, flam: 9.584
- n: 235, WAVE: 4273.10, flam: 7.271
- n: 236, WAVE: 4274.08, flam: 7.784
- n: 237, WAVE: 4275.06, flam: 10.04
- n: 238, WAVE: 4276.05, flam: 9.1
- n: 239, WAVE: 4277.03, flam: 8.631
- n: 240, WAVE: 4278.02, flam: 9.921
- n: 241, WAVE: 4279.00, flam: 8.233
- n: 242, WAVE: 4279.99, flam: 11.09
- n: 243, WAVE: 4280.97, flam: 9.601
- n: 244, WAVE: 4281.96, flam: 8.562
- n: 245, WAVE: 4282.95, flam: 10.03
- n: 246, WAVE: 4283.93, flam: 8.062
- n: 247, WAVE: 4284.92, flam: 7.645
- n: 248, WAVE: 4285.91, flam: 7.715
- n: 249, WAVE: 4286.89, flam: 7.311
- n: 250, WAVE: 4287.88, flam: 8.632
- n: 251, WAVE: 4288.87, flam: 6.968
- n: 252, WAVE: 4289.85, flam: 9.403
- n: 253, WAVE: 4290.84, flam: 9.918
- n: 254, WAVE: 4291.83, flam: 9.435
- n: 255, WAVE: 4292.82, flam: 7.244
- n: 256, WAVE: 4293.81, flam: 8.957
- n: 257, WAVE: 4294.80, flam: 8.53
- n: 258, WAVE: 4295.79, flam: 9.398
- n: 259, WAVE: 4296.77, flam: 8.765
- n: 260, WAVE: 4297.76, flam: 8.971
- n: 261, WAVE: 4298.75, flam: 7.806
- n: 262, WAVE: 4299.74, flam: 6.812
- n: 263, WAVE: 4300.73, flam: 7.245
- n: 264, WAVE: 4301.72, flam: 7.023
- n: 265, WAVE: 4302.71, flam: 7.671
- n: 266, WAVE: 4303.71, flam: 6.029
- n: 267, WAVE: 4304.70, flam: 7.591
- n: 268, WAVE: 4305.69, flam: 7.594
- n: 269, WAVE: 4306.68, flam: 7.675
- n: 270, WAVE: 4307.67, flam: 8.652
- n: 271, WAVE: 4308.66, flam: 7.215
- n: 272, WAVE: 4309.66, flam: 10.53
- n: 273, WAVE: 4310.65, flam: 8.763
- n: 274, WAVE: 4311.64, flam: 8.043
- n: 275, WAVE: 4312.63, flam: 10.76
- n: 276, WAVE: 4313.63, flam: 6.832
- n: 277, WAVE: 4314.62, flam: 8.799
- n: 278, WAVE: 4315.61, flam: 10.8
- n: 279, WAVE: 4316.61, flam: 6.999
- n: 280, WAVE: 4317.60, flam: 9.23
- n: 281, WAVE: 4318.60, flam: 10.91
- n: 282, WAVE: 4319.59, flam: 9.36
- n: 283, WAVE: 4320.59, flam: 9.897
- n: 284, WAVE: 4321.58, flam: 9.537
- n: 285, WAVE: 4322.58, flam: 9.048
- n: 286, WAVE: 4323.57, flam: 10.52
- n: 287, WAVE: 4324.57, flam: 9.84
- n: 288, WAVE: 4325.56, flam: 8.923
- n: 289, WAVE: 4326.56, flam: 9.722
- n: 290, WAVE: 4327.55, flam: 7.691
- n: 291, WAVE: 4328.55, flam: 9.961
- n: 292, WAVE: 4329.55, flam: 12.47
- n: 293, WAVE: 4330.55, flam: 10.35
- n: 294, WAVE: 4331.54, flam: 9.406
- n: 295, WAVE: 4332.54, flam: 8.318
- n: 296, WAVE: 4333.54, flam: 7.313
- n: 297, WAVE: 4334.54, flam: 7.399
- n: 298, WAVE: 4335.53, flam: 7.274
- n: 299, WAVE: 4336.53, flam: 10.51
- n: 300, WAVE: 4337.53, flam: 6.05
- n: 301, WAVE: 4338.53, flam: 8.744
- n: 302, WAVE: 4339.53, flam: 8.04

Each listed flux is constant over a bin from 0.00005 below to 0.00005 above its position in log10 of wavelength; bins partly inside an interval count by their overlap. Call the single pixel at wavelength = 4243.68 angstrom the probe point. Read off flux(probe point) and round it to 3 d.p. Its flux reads 8.955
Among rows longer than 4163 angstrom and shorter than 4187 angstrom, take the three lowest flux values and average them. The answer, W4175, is 6.9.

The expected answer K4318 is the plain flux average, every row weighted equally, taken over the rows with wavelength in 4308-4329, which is 9.2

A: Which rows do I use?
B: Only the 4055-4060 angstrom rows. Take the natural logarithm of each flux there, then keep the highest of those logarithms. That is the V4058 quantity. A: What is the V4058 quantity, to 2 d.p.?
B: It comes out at 2.38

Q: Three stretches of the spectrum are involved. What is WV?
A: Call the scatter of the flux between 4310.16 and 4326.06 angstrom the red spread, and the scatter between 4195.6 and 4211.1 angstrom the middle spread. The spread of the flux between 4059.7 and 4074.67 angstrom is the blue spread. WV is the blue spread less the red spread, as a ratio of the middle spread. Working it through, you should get -0.15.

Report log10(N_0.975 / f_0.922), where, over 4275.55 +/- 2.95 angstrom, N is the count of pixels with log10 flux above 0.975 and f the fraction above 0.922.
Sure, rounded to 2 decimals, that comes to 0.48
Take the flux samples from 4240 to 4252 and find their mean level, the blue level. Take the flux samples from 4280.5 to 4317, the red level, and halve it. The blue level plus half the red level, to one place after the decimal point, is 13.9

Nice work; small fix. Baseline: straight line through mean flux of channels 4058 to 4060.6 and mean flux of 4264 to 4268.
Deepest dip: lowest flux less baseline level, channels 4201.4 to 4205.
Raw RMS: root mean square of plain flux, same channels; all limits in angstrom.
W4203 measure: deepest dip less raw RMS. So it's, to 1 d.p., -10.6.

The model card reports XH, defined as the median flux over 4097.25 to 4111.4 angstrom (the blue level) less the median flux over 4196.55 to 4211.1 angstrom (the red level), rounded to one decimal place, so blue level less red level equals -3.1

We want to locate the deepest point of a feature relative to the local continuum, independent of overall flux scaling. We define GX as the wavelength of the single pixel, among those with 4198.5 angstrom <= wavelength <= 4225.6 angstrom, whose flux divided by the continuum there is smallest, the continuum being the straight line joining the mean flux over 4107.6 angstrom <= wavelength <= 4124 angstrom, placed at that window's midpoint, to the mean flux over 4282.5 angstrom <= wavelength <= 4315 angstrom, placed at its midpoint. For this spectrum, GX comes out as 4204.77 angstrom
